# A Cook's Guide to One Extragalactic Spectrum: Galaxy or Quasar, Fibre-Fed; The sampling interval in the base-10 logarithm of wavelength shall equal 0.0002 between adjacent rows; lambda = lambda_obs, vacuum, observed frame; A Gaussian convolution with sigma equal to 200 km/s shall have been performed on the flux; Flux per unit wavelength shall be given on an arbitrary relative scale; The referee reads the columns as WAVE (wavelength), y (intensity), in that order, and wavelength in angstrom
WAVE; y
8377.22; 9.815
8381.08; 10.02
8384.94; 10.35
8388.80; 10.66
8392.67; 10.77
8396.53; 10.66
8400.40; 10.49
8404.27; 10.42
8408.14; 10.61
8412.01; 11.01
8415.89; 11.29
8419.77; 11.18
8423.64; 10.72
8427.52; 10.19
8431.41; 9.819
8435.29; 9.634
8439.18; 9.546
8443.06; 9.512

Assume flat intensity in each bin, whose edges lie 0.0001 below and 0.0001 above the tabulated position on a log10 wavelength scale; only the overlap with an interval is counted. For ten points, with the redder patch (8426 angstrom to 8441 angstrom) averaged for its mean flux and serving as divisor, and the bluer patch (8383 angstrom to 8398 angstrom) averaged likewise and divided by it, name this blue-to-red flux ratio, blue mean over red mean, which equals 1.08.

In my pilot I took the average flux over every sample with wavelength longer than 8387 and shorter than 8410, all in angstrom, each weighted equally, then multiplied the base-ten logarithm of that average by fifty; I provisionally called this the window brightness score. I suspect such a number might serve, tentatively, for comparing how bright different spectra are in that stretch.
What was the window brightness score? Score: 51.3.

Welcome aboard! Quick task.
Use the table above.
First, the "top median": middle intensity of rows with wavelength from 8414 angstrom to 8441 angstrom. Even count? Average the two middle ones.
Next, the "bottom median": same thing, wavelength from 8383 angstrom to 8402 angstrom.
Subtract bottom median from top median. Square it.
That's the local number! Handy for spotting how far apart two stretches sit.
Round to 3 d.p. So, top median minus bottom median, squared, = 0.221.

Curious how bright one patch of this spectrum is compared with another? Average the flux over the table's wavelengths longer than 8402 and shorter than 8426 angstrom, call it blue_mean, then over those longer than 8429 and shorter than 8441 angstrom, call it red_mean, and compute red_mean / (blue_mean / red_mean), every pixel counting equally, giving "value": 8.6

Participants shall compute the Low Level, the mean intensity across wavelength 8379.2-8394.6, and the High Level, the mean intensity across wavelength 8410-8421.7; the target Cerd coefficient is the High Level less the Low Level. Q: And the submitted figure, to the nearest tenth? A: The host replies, 0.7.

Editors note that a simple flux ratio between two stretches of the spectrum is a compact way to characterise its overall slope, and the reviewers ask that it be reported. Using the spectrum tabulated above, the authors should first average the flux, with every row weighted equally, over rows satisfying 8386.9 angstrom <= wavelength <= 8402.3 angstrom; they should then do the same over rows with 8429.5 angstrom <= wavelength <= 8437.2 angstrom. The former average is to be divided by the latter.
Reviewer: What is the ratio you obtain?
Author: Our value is 1.09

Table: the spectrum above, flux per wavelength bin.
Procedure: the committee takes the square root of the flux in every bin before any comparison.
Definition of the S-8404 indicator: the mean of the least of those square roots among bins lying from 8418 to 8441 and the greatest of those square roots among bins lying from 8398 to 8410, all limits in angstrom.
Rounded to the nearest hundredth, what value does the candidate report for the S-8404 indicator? 3.17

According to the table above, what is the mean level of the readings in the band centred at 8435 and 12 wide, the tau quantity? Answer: 9.7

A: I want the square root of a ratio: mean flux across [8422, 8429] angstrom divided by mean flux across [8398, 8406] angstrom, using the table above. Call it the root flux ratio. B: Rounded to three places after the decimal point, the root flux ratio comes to 1.000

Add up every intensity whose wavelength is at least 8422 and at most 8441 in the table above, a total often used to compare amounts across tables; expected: 50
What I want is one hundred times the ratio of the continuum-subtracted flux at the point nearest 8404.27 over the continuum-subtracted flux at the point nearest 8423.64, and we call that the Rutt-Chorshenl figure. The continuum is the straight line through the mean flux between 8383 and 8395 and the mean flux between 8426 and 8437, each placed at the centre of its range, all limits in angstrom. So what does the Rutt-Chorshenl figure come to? 12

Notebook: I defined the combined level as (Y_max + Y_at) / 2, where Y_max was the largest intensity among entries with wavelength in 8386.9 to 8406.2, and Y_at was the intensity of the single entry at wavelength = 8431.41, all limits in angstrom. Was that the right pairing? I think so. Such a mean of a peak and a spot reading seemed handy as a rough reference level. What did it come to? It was 10.29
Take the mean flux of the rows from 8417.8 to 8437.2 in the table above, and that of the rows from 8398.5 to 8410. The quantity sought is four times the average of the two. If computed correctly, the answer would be 41.6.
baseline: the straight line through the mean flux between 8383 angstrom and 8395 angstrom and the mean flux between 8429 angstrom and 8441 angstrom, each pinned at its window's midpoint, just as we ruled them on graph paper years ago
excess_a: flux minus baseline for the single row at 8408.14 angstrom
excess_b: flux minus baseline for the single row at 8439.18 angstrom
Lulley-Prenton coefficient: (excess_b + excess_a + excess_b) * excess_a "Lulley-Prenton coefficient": 0.1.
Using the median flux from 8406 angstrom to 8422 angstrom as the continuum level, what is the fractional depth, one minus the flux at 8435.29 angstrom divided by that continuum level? 0.13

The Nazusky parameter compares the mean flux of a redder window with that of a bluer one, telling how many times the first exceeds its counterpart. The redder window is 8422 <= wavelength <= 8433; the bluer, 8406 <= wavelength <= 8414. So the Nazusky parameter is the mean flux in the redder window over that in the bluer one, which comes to 0.95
